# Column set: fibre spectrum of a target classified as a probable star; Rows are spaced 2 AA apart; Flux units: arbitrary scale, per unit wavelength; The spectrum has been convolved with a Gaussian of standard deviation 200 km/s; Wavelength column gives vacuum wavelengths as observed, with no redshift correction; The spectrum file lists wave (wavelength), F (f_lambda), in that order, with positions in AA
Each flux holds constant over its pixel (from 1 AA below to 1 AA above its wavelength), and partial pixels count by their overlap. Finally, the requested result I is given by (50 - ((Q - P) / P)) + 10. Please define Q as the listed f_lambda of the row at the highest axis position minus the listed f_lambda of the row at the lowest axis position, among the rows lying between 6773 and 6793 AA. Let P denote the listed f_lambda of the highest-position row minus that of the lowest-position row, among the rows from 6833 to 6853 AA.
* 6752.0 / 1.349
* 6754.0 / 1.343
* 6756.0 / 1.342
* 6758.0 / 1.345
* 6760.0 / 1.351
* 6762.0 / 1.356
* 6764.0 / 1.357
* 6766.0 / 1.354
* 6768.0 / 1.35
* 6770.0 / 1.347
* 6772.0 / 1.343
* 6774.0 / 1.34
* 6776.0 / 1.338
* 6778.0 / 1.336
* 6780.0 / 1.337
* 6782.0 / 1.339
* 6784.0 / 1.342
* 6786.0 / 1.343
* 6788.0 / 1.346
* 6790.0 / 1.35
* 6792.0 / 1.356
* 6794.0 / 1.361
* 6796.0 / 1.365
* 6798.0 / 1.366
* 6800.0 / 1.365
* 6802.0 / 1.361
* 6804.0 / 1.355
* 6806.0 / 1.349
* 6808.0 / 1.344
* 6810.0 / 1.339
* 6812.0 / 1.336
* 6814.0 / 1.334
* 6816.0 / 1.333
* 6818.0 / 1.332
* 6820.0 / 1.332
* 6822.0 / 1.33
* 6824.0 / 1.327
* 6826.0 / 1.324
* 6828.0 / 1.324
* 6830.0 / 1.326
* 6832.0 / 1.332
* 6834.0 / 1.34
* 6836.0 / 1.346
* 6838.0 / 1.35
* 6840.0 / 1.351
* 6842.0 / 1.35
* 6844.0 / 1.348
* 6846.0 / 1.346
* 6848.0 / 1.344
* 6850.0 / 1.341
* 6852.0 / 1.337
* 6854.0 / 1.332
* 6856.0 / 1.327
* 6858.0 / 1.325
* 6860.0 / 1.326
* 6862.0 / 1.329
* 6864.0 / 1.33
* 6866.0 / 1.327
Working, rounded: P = -0.003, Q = 0.016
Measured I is 66.3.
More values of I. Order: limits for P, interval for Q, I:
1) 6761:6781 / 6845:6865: 60.2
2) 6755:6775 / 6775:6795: 72.5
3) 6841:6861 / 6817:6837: 61.6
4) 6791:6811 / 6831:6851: 61.5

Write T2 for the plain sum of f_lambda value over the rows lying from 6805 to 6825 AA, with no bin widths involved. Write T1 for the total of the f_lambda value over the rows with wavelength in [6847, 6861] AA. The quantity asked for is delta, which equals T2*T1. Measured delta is 125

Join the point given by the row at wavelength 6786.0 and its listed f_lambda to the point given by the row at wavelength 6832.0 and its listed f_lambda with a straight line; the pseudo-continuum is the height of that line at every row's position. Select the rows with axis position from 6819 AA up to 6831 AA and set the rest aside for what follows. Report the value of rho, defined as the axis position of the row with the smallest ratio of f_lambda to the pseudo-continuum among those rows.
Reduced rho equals 6826.0 AA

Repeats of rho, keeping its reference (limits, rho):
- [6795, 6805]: 6804.0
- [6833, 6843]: 6834.0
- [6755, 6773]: 6756.0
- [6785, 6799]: 6786.0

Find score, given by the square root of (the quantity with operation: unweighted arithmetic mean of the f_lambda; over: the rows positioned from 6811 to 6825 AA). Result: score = 1.15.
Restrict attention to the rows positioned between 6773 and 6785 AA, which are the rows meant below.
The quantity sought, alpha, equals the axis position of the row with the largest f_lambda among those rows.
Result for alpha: 6784.0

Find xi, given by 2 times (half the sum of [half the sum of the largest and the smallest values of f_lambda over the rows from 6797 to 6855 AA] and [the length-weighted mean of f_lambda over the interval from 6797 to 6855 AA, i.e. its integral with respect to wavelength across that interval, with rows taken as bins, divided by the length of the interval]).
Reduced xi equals 2.69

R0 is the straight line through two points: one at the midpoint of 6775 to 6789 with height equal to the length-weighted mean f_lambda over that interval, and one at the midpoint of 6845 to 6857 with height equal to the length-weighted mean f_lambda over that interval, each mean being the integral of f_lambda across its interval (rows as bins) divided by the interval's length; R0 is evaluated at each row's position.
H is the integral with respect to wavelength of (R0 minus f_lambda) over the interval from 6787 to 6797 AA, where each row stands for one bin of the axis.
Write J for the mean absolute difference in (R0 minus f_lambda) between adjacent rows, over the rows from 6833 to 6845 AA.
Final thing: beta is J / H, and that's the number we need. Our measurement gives -0.02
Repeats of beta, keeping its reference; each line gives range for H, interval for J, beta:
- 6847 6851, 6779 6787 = -0.11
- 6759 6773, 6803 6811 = -0.04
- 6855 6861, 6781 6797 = 0.05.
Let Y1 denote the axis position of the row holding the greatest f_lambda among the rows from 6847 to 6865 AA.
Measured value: 6848.0 AA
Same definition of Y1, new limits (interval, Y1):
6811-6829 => 6812.0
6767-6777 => 6768.0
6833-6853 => 6840.0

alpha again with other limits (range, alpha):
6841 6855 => 6842.0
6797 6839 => 6798.0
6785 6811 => 6798.0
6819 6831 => 6820.0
